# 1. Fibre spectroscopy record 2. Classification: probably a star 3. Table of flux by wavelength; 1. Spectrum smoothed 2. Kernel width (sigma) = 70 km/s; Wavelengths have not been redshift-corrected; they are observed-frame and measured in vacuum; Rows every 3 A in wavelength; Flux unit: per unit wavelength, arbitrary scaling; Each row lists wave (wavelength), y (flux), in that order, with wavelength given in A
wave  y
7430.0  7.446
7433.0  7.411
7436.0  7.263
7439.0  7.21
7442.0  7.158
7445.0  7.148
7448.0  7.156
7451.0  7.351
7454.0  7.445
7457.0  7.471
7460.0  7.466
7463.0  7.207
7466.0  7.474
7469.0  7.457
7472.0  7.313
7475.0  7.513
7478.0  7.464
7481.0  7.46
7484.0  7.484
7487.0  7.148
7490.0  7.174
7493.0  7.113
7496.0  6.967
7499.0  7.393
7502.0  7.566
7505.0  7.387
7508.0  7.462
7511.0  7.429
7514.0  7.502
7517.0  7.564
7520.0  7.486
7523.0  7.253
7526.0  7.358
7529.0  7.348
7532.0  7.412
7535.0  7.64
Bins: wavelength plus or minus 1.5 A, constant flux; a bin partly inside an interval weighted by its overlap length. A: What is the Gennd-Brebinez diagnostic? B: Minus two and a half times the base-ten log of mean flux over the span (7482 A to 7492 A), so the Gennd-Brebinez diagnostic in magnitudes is -2.15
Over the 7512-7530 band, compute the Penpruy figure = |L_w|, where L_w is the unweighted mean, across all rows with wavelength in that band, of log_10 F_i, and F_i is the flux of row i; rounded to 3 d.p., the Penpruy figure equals 0.870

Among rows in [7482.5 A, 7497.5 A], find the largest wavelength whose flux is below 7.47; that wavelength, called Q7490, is 7496.0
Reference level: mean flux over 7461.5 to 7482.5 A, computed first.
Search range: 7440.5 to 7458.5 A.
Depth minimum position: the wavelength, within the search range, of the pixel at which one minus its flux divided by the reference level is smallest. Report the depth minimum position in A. 7457.0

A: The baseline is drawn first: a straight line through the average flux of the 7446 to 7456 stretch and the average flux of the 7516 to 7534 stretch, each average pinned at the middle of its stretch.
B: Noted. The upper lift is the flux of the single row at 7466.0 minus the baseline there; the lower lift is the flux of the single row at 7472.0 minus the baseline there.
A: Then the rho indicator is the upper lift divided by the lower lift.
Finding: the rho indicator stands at -5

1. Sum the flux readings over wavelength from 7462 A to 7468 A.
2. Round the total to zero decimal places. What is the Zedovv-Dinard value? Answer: 15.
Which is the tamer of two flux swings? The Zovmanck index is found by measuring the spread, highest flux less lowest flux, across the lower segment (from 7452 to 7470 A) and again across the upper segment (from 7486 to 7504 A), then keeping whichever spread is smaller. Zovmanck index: 0.27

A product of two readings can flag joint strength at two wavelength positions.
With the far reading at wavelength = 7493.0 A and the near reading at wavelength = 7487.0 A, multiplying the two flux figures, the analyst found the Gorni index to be 51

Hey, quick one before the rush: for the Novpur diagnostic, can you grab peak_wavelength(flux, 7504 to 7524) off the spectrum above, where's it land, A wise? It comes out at 7517.0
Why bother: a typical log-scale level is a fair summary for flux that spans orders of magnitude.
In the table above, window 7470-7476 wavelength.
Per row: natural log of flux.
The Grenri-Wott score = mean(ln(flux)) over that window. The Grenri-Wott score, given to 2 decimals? 2.00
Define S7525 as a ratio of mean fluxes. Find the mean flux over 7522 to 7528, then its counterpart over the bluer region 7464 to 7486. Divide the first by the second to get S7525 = 0.98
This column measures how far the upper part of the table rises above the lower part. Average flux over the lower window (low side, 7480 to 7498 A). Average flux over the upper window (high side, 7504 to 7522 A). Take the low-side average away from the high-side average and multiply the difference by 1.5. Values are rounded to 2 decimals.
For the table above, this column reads 0.37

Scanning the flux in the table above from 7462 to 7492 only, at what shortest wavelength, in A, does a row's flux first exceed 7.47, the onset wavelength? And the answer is 7466.0 A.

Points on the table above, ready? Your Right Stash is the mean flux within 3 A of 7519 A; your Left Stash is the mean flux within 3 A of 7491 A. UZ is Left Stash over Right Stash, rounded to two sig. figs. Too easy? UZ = 0.95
